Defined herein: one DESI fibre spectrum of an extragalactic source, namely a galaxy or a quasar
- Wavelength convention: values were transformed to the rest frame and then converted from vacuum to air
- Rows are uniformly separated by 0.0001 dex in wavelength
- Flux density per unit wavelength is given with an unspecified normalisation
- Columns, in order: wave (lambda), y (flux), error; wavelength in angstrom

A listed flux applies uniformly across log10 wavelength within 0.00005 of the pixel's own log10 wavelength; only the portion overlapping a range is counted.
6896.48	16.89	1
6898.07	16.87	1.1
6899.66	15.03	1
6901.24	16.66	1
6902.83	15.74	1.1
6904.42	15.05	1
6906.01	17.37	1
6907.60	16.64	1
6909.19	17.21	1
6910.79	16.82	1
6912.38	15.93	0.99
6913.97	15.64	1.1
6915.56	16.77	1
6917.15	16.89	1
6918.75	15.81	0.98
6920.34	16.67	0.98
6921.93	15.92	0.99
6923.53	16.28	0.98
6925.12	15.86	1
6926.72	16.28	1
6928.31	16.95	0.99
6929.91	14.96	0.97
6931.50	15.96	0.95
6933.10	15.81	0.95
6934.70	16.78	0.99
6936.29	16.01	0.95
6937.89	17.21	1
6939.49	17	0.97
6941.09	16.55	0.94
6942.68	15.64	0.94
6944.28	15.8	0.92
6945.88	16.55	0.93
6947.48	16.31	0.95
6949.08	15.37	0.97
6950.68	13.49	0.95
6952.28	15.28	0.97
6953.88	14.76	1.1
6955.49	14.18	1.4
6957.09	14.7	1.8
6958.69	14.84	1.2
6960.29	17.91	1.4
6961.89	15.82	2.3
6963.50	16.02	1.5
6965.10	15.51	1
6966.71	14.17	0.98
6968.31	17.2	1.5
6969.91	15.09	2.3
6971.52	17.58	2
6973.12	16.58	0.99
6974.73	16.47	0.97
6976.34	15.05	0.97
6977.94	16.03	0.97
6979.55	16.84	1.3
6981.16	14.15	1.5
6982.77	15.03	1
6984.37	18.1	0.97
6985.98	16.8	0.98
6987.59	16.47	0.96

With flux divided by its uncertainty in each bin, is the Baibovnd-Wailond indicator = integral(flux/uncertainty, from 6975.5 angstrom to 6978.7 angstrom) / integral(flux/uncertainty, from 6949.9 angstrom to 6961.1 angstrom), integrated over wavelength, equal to 0.4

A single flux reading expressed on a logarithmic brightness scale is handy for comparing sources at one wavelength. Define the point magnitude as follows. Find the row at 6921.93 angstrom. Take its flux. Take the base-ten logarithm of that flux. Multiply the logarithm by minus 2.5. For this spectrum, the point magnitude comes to -3.00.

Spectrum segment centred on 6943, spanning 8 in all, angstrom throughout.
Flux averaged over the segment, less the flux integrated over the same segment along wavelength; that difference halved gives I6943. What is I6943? -57.0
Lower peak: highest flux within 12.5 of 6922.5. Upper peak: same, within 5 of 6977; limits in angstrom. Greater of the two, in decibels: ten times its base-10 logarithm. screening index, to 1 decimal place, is 12.3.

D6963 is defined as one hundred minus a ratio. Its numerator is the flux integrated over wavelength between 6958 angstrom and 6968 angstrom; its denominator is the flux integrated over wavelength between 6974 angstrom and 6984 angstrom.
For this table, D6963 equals 99.0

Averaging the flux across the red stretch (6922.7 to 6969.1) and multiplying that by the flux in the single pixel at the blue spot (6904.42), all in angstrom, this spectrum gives 238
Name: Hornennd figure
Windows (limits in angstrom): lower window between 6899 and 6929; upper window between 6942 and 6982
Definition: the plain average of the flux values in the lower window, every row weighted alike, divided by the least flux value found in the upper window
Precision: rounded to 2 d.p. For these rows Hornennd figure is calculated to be 1.21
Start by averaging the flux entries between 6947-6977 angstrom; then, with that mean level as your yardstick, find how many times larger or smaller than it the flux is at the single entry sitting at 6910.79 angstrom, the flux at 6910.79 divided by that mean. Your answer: 1.08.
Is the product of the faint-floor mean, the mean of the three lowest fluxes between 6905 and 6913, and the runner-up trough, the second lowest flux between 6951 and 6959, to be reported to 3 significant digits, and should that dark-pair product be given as 242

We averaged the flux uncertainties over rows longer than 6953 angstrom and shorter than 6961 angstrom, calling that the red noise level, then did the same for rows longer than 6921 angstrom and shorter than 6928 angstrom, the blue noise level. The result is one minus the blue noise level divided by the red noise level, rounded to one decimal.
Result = 0.3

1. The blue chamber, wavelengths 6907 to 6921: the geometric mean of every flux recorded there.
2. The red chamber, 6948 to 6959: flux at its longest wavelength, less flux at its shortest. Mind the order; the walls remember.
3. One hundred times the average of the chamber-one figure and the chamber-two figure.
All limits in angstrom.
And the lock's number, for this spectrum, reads 797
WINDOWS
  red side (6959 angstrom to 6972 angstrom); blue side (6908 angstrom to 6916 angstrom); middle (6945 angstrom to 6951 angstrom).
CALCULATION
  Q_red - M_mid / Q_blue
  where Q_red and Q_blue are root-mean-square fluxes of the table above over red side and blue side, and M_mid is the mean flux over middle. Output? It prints 15.3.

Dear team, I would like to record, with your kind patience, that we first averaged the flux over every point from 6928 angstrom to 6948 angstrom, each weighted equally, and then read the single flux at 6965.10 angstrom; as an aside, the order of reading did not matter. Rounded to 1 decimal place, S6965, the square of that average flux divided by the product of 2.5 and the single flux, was 6.8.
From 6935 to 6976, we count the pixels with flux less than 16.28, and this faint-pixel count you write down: 15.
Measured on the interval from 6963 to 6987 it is 8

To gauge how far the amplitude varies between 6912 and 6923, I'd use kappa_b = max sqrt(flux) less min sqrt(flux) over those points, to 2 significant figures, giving 0.16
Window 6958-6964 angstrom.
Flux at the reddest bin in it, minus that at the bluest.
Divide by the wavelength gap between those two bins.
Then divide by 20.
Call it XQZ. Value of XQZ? 0.012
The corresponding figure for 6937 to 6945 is -0.011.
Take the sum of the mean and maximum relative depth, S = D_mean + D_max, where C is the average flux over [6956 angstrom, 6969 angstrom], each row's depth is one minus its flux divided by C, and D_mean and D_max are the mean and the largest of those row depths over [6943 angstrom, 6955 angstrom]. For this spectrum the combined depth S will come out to 0.17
